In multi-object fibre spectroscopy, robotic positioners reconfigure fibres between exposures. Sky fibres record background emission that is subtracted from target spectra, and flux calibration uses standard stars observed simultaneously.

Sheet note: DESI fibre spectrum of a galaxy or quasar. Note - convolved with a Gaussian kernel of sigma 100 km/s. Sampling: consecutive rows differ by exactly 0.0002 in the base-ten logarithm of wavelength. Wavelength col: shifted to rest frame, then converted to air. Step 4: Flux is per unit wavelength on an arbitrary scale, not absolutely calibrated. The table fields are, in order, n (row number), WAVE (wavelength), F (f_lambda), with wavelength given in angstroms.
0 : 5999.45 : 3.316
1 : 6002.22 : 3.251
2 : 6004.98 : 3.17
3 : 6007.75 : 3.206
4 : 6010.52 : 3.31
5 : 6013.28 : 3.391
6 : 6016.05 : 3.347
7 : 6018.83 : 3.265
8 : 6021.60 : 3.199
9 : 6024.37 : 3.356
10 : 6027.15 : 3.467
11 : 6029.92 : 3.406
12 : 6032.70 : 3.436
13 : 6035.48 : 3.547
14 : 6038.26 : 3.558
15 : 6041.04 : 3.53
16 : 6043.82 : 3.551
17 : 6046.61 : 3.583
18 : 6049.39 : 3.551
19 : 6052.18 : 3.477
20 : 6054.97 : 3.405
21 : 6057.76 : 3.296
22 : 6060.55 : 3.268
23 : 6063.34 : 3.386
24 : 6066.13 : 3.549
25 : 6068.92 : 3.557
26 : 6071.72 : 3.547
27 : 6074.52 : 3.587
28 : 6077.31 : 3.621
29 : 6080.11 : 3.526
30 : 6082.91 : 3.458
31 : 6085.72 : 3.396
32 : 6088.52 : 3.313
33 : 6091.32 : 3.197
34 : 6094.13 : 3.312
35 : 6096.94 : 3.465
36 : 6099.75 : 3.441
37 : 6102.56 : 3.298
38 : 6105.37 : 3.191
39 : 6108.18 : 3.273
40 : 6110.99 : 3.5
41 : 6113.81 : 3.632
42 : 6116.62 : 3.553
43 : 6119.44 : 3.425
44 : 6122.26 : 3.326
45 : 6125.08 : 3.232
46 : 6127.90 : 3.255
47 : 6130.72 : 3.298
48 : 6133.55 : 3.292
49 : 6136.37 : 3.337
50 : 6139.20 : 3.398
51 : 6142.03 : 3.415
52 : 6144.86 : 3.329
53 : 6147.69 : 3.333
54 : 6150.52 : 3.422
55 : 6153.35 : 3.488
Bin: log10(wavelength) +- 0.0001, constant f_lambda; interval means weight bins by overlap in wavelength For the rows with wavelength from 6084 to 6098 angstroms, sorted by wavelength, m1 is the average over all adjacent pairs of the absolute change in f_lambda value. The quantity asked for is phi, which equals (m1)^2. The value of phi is 0.0136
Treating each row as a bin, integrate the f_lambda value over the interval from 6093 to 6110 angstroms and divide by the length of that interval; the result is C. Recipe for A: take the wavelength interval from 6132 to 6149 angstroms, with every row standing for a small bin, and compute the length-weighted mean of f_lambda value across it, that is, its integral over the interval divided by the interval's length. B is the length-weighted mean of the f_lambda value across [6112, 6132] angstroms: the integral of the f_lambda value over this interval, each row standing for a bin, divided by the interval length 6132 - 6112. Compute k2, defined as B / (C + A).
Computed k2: 0.51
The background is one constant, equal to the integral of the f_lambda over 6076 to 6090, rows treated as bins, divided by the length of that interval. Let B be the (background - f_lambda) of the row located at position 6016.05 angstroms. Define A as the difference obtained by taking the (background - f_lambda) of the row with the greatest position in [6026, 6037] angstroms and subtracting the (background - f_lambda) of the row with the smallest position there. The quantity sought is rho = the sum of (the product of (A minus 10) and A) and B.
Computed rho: 0.92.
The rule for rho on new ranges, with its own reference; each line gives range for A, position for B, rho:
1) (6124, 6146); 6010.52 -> 1.13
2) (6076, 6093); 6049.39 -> -4.15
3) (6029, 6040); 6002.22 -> 1.75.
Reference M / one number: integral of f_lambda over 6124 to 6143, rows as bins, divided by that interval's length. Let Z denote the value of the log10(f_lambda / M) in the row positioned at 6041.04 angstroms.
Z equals 0.027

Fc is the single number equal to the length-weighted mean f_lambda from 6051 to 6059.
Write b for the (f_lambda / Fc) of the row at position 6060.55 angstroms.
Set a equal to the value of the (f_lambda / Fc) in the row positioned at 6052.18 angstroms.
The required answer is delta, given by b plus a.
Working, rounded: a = 1.03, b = 0.96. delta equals 1.99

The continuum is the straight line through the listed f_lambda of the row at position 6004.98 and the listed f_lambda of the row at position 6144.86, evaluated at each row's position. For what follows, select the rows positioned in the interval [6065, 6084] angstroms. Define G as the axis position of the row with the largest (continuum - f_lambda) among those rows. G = 6082.91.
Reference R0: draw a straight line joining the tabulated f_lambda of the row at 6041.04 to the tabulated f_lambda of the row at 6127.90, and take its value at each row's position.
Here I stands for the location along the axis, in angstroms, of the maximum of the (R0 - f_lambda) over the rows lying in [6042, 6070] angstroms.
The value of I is 6060.55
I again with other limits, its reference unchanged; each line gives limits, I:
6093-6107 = 6105.37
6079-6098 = 6091.32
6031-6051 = 6032.70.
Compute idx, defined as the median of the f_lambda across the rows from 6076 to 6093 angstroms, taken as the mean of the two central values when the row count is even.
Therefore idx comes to 3.43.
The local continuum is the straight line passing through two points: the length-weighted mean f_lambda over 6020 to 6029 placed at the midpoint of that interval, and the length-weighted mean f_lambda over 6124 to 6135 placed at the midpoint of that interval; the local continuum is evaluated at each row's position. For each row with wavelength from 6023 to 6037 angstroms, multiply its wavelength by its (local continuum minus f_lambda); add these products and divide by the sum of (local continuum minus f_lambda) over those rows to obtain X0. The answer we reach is 6032.0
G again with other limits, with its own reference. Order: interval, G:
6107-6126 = 6125.08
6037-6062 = 6060.55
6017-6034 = 6021.60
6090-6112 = 6105.37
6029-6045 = 6029.92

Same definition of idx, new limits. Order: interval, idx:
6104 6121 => 3.46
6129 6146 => 3.33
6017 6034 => 3.38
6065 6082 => 3.55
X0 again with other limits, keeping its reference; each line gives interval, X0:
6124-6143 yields 6141.1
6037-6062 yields 6044.7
